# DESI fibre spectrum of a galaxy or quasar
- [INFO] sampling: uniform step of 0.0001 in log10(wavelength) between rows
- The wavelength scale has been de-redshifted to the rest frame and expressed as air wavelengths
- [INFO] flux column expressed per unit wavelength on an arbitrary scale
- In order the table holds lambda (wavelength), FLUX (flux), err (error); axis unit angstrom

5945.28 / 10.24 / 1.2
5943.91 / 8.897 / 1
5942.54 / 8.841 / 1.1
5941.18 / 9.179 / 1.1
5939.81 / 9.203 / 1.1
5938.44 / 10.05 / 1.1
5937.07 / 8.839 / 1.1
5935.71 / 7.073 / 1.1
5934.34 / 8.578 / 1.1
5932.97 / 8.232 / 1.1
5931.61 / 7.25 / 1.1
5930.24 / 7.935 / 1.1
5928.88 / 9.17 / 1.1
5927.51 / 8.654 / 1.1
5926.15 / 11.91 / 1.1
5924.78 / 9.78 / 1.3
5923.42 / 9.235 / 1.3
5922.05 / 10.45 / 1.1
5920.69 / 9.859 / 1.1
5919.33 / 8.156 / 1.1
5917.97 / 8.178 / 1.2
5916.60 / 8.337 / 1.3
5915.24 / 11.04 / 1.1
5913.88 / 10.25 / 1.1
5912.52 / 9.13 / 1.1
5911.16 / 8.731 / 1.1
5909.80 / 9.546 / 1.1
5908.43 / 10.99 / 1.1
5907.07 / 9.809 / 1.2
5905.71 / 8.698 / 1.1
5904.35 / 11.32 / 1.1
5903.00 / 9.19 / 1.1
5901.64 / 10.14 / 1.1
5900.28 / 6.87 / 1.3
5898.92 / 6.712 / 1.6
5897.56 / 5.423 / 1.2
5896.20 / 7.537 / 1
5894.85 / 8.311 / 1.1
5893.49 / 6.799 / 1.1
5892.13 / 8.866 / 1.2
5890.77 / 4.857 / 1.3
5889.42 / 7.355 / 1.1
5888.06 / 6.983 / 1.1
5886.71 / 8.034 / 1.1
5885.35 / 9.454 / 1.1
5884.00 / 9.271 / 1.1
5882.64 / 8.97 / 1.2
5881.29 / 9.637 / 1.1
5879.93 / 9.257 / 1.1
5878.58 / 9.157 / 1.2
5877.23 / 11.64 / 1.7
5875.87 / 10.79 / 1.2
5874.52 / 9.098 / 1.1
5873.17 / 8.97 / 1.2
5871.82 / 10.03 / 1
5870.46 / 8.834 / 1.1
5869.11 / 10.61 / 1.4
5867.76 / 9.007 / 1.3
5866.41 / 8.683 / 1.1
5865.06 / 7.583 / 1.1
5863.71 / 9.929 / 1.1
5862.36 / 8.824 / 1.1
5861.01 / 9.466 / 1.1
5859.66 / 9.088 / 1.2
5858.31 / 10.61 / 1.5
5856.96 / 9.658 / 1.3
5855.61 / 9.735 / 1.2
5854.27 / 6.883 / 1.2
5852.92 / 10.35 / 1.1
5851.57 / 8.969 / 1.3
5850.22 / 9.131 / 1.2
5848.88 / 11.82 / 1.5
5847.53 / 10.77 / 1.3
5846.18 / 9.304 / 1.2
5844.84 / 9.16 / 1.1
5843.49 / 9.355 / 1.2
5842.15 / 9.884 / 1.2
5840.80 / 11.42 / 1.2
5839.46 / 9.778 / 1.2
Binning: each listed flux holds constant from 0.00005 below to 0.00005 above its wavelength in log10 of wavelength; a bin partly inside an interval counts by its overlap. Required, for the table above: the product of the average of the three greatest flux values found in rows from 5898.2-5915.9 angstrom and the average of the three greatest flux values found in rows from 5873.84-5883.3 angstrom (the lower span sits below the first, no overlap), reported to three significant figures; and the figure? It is 119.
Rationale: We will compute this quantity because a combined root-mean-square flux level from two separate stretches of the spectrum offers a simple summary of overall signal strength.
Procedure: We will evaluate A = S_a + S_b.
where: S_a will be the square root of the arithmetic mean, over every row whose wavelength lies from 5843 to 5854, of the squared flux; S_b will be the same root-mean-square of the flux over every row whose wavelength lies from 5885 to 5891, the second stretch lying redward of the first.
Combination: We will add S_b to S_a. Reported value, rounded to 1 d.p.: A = 17.4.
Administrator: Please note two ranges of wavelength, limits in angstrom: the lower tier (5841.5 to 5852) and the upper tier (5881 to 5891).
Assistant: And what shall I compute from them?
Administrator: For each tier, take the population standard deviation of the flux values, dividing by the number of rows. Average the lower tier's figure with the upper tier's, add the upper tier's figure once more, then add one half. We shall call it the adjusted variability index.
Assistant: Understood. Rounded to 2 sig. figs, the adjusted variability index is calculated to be 3.3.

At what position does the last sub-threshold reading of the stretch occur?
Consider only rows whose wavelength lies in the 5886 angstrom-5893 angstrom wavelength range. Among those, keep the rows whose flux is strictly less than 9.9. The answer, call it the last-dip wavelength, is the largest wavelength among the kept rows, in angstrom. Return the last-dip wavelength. 5892.13 angstrom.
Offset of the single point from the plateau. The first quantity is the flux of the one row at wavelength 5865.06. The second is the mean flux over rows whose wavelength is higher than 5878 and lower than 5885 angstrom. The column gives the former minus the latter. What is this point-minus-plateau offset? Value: -1.7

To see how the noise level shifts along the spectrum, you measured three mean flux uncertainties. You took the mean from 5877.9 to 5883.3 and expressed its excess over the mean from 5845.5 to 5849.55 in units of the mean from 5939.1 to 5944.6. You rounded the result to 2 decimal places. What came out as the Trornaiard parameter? -0.17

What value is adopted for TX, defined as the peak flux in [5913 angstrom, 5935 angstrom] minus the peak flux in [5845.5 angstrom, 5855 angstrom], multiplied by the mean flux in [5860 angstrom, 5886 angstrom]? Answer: 1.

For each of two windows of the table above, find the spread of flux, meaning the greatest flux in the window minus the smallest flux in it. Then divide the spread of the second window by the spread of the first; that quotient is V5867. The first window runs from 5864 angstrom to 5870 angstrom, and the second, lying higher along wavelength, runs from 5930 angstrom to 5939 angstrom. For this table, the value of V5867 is 1.0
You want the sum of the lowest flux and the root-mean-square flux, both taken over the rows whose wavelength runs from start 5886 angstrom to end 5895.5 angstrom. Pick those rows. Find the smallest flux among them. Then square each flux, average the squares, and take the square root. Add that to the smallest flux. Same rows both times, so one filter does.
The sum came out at 12.3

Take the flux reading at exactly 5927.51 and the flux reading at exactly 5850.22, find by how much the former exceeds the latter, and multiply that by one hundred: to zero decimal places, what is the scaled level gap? -48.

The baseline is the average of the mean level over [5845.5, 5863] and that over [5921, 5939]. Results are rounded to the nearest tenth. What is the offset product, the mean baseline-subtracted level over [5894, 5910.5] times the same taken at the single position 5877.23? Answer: -1.4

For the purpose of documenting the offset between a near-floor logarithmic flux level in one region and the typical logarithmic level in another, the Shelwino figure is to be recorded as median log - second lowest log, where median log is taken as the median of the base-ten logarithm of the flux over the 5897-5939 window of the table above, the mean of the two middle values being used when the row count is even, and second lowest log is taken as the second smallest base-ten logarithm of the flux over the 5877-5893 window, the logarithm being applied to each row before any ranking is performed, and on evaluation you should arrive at 0.12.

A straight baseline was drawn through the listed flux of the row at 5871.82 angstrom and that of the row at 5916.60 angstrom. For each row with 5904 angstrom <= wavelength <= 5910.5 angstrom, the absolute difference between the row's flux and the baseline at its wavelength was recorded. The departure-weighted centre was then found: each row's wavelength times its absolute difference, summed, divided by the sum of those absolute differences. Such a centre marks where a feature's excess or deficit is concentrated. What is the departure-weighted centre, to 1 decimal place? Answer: 5906.9 angstrom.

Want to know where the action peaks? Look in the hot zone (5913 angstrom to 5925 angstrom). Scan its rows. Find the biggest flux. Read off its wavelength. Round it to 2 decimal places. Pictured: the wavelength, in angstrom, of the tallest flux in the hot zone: 5915.24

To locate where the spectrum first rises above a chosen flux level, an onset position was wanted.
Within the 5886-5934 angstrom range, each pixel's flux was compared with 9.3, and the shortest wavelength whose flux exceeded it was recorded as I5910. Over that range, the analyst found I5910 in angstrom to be 5901.64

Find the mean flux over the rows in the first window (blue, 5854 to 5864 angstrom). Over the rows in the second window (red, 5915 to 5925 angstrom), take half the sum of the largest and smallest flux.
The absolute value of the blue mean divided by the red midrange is 0.97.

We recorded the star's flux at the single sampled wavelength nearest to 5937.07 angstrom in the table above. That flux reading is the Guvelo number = 8.839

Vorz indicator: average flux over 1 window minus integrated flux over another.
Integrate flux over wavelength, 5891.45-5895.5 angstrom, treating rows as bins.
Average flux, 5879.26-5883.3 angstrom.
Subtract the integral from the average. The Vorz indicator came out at -23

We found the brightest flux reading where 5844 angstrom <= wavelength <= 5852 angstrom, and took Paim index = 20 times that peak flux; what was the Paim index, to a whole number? 236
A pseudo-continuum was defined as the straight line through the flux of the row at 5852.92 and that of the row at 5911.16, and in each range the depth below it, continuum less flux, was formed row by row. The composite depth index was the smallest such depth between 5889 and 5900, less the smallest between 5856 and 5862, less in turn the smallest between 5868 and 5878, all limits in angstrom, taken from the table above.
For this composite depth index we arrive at 2.8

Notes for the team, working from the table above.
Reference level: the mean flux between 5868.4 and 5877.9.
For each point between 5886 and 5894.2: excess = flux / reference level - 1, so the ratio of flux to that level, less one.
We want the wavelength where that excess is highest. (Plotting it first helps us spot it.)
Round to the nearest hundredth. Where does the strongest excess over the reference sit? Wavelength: 5892.13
